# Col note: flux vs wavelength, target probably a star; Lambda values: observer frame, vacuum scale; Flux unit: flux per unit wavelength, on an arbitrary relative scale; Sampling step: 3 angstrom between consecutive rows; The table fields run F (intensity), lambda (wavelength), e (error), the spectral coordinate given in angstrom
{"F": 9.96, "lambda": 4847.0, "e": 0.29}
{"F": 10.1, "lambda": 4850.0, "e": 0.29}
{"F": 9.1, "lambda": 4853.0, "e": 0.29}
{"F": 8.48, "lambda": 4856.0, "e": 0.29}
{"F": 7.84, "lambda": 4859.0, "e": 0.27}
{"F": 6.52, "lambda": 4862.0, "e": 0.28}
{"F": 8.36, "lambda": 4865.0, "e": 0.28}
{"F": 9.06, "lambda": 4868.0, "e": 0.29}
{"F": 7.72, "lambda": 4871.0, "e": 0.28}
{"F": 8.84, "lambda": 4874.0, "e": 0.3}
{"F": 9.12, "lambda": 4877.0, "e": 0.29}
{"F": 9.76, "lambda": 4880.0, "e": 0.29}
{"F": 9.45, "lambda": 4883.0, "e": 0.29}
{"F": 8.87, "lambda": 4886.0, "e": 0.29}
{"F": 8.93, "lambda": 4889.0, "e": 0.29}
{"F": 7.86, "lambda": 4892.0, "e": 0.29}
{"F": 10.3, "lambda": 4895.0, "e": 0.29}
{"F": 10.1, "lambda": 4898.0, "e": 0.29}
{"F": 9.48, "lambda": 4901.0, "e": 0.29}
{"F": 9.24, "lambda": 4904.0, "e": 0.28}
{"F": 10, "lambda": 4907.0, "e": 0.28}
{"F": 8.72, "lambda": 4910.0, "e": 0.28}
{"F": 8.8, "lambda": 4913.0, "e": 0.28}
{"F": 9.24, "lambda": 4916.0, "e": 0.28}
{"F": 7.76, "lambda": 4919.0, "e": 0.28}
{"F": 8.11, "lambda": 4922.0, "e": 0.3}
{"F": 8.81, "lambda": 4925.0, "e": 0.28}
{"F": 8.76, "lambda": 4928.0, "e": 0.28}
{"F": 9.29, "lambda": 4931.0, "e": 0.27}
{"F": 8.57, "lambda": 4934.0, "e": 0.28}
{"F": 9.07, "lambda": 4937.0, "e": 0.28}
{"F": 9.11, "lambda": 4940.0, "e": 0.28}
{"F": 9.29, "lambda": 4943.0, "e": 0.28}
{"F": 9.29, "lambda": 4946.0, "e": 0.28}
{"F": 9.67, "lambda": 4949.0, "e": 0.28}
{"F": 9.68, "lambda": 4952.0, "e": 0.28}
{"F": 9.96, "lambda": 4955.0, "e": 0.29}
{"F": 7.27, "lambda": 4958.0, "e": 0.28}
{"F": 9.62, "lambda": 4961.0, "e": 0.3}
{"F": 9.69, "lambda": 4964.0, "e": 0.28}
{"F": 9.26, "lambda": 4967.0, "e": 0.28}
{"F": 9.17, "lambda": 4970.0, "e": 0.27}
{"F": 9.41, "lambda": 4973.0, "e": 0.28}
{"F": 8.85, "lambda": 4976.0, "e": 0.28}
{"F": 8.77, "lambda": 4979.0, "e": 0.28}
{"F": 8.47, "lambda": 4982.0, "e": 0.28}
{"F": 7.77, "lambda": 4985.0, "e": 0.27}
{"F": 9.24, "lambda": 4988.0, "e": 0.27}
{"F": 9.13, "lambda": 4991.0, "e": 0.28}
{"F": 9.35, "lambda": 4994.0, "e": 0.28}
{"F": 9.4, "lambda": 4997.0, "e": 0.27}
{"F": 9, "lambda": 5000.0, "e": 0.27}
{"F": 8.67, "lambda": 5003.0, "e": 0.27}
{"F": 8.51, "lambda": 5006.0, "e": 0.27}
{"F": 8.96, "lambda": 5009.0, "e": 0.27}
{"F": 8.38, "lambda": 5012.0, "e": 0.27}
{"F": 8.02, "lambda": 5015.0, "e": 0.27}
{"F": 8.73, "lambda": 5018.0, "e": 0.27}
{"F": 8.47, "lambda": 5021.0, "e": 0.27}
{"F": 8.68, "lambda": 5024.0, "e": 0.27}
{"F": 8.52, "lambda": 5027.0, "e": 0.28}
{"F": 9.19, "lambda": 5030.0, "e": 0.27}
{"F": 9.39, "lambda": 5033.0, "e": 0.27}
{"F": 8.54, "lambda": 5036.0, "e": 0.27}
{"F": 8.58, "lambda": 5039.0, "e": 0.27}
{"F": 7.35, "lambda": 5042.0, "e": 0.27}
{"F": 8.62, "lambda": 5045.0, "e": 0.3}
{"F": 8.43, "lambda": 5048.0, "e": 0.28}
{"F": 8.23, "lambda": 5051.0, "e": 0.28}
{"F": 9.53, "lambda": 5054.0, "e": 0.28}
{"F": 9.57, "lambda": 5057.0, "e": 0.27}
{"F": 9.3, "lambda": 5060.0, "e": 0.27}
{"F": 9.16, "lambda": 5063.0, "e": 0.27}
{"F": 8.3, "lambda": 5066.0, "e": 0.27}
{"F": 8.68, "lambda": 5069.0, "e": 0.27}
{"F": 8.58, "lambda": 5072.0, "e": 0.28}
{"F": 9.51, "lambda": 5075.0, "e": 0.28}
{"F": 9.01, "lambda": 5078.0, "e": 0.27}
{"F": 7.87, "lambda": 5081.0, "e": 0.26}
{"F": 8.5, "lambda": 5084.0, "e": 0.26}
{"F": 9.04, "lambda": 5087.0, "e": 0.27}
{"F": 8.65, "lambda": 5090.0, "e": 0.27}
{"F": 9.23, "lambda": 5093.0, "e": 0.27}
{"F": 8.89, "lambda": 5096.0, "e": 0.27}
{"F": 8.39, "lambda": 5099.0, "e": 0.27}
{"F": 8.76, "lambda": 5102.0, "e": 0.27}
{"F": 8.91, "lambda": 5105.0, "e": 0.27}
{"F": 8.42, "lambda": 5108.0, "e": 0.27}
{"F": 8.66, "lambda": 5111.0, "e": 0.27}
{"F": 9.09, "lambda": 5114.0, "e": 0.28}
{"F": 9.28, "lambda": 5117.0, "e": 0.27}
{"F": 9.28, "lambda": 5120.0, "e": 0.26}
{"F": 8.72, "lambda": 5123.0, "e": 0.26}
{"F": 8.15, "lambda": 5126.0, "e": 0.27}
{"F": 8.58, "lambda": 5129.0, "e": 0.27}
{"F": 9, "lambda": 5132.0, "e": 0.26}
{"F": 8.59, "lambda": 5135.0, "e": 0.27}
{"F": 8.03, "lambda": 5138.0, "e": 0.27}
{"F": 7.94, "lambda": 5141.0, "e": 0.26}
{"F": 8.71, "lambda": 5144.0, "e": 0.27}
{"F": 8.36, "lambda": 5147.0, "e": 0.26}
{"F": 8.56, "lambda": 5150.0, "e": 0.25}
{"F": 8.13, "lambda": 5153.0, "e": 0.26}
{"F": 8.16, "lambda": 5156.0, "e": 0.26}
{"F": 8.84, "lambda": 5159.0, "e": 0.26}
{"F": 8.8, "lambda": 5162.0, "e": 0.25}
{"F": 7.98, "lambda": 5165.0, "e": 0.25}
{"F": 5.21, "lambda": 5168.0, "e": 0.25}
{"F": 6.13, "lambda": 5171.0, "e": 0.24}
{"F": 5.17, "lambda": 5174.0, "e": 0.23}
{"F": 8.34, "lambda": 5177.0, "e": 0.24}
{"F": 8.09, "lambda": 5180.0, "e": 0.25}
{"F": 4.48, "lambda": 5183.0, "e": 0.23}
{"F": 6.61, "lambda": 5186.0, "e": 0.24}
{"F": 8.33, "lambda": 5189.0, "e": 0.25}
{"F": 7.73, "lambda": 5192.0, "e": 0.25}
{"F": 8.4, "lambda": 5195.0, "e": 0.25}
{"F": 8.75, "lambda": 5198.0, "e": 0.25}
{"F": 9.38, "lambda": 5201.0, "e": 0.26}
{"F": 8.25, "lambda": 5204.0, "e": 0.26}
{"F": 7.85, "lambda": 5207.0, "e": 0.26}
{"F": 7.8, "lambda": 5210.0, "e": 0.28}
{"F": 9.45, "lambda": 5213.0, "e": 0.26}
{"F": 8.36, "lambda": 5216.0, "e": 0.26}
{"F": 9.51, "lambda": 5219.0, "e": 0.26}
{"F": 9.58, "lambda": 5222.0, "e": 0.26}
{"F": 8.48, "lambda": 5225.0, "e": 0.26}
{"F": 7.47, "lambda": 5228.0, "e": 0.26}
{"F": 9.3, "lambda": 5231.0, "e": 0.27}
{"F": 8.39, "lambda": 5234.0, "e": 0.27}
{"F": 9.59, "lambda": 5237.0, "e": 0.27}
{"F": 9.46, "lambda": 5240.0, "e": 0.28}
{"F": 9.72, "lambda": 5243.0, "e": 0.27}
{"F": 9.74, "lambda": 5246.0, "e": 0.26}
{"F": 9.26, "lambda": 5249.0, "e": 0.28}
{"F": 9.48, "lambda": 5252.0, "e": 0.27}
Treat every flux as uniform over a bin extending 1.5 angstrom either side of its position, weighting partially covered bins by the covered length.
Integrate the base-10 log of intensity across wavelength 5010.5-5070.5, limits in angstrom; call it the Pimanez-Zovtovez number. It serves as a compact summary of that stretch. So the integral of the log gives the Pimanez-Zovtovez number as 56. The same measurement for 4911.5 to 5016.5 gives 100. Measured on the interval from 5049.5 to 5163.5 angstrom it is 107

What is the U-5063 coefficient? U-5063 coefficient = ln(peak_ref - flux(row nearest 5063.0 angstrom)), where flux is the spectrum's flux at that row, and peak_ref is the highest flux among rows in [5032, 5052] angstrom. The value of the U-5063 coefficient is -1.5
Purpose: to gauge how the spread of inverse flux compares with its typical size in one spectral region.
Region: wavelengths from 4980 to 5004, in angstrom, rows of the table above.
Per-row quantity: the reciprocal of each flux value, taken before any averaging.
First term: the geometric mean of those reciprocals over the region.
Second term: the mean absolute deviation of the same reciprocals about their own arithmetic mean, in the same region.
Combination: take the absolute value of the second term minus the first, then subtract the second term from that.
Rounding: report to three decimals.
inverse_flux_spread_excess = 0.101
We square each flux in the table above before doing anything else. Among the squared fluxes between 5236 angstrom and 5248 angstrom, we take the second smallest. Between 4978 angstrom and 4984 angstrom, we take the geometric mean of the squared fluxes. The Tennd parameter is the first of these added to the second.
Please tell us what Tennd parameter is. 166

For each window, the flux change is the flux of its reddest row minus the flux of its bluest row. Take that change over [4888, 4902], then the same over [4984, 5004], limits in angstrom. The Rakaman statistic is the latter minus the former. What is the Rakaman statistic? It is 0.35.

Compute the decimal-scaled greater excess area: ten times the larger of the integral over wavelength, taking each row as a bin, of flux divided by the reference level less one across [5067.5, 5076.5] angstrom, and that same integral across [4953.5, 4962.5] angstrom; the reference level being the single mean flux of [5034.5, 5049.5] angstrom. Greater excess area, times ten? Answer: 7.0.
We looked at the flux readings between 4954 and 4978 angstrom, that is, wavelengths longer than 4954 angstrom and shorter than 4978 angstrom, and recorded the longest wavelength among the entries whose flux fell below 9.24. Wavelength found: 4976.0 angstrom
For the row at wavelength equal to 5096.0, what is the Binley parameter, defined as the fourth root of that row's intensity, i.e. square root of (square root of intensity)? 1.73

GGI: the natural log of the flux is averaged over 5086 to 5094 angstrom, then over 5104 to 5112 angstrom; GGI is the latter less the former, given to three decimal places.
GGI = -0.035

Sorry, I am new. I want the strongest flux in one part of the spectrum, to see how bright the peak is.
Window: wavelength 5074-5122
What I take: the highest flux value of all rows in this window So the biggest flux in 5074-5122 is 9.51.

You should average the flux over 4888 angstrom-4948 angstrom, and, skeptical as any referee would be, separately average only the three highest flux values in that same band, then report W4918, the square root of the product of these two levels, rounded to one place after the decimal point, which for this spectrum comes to 9.6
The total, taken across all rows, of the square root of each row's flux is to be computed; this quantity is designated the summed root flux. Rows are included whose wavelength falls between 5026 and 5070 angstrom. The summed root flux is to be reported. 44.4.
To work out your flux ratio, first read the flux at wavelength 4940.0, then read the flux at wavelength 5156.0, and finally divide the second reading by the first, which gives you 0.90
